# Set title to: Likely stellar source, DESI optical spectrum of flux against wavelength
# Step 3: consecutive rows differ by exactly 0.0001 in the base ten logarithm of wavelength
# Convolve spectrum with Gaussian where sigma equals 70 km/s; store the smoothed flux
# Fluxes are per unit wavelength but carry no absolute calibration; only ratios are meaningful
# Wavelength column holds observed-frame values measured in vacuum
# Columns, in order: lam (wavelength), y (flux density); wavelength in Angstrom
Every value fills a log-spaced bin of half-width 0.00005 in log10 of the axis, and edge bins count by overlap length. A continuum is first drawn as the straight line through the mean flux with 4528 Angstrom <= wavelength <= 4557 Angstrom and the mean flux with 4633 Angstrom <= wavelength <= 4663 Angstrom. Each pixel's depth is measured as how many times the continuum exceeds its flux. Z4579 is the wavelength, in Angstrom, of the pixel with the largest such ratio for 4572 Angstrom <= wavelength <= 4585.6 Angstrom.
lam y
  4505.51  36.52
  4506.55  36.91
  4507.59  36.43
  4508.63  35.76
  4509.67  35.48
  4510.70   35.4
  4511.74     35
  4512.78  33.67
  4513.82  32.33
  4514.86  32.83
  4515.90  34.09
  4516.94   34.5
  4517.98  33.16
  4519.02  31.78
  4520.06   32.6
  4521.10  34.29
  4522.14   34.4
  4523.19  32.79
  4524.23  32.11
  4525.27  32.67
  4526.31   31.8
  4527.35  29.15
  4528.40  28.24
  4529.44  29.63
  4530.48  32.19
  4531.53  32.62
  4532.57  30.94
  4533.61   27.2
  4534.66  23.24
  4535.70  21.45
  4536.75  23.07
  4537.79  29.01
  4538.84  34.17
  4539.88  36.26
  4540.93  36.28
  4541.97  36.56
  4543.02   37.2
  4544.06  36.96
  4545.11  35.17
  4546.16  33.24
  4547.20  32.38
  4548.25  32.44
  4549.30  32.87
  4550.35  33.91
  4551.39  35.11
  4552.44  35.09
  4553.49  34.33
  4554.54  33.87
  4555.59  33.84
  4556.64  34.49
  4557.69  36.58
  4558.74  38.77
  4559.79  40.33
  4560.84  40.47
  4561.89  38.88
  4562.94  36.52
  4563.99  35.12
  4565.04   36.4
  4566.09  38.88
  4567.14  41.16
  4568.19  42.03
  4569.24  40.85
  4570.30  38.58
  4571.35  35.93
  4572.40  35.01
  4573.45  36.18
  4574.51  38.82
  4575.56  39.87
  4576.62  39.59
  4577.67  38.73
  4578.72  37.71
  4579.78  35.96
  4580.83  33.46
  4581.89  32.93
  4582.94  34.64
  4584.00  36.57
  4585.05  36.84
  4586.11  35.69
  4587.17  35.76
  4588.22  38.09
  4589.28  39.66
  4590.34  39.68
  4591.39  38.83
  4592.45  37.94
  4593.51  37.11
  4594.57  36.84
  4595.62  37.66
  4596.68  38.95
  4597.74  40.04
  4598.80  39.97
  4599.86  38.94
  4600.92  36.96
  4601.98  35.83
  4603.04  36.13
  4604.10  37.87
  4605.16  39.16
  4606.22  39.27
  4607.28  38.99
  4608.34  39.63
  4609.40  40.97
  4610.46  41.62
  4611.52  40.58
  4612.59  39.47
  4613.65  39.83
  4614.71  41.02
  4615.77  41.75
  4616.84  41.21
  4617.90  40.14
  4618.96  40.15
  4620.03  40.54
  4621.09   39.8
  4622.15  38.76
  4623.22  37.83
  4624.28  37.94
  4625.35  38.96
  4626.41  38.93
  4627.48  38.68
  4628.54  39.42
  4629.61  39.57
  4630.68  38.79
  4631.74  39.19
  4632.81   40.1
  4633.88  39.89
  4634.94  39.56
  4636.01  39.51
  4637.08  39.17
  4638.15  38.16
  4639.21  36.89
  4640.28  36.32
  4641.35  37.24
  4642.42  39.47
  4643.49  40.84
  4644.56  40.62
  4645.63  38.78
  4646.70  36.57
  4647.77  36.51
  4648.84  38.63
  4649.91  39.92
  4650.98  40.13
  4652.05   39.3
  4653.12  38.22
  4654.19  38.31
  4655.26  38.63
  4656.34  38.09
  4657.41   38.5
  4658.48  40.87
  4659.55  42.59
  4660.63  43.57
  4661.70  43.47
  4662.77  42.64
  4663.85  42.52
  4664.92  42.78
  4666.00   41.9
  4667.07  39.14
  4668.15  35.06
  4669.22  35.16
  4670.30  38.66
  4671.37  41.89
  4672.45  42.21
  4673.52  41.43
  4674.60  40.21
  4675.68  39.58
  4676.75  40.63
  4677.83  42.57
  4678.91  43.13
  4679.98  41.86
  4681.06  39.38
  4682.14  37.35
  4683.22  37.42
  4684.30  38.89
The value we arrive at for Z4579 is 4581.89 Angstrom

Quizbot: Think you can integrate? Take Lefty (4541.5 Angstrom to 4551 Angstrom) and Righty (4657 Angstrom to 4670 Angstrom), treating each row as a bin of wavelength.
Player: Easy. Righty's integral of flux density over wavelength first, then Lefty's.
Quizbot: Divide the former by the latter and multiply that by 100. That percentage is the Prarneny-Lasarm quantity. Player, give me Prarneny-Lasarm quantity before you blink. 161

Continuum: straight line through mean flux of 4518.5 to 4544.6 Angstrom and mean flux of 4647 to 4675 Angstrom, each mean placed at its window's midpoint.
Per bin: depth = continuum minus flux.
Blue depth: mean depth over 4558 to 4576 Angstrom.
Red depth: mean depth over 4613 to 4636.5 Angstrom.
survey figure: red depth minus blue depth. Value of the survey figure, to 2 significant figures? 2.6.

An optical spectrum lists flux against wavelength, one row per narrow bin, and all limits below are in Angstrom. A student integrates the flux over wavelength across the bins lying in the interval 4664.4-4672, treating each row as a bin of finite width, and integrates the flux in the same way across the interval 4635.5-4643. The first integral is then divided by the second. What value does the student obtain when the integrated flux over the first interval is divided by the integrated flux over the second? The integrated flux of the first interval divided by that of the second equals 1.04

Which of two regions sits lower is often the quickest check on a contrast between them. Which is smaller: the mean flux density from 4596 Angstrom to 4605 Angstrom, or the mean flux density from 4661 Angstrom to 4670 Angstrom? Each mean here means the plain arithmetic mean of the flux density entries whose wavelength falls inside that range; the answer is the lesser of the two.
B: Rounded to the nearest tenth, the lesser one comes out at 38.1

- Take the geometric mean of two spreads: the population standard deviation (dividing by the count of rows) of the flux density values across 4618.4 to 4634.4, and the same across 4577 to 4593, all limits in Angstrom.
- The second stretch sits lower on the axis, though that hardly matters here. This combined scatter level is 1.2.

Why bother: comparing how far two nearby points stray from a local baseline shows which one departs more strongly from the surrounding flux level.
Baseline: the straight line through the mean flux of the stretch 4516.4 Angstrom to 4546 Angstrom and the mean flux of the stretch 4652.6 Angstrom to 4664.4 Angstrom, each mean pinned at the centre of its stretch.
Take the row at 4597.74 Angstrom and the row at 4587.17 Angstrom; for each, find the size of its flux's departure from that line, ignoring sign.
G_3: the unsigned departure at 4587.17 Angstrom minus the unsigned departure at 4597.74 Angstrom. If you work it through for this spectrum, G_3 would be -3.5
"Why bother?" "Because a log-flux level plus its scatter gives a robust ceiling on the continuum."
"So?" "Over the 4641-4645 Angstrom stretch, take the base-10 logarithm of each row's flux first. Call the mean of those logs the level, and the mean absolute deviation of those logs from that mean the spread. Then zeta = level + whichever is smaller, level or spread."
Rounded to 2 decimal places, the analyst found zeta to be 1.61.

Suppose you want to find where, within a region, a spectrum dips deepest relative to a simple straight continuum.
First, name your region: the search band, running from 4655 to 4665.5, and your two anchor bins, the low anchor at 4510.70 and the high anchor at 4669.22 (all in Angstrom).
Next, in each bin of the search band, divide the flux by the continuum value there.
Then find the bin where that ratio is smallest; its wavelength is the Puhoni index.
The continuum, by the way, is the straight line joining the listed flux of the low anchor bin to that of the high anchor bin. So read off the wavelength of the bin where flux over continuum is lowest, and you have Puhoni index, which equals 4656.34 Angstrom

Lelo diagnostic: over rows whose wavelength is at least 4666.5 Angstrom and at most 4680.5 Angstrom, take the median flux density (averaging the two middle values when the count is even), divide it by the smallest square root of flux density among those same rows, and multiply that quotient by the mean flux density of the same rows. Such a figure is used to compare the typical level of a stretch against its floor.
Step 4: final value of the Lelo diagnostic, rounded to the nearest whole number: 275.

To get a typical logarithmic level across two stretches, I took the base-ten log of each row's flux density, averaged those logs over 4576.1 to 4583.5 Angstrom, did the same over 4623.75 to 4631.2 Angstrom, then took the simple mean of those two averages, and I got 1.57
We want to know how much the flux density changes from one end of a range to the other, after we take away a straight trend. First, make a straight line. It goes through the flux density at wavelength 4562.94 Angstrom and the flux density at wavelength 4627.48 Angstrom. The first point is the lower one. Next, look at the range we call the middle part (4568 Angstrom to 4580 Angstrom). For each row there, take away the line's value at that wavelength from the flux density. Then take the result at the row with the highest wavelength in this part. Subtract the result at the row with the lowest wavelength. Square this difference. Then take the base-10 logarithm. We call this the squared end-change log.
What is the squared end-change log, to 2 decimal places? 1.62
